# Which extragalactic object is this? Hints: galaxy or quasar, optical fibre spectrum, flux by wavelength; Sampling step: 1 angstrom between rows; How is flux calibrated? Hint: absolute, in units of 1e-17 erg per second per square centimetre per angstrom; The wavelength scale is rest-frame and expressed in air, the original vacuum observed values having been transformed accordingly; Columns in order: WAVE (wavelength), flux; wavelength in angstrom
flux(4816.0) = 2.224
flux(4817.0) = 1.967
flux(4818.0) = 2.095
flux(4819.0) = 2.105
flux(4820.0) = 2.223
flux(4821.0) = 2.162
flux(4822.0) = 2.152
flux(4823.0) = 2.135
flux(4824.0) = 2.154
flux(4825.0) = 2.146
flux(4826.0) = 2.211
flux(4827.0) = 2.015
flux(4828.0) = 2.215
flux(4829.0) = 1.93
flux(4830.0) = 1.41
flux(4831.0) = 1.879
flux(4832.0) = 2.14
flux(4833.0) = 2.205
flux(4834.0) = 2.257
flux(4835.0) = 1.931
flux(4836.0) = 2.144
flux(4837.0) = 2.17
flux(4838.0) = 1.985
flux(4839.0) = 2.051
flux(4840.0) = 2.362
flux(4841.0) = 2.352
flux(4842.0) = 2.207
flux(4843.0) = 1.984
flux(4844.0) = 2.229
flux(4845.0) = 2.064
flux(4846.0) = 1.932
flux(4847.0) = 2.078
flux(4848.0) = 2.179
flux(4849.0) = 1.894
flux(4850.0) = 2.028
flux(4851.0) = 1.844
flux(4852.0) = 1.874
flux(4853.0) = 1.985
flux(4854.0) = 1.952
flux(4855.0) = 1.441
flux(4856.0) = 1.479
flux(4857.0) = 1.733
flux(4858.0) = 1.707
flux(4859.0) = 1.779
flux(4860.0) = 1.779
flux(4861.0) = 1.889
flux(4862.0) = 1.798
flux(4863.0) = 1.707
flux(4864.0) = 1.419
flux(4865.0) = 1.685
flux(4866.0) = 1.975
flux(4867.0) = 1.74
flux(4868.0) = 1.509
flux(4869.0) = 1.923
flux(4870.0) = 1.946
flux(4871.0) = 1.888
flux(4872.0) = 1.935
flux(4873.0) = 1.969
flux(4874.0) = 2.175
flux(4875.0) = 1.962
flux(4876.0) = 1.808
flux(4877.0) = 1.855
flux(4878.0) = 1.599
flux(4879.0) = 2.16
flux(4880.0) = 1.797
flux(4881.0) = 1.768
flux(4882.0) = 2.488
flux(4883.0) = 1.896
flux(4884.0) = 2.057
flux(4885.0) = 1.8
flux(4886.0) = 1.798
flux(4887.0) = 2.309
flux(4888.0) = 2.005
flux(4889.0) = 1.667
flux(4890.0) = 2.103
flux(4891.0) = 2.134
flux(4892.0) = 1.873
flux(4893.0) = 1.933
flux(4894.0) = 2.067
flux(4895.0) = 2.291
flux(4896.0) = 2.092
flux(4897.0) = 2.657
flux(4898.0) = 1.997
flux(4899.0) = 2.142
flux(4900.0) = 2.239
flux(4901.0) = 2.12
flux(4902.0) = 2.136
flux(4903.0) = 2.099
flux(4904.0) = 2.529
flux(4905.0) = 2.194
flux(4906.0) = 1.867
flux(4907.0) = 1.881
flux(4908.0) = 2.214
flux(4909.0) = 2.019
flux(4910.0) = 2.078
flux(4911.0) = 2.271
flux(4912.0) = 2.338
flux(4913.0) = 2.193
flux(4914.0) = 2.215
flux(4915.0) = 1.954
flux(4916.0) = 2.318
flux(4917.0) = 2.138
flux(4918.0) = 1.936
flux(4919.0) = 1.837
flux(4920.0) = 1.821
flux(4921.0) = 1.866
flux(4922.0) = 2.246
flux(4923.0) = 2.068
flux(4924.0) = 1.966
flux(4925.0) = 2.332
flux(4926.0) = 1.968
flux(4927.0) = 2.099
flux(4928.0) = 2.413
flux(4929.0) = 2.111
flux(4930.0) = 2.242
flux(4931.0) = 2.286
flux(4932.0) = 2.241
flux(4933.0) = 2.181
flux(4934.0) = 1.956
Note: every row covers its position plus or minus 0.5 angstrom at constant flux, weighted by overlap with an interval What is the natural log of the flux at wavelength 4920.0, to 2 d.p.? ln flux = 0.60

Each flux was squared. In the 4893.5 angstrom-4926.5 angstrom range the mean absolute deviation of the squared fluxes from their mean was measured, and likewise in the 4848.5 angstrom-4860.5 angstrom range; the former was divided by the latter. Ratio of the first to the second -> 1.32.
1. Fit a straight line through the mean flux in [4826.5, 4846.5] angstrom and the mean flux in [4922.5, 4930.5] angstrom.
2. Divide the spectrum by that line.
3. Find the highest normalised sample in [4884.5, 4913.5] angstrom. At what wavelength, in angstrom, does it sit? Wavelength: 4897.0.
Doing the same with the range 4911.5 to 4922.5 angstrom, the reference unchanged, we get 4912.0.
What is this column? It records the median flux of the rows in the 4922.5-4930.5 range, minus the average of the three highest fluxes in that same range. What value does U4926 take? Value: -0.22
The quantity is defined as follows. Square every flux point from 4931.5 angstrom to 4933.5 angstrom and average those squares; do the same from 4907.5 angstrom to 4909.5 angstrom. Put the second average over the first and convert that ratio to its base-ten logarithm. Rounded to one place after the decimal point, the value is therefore 0.0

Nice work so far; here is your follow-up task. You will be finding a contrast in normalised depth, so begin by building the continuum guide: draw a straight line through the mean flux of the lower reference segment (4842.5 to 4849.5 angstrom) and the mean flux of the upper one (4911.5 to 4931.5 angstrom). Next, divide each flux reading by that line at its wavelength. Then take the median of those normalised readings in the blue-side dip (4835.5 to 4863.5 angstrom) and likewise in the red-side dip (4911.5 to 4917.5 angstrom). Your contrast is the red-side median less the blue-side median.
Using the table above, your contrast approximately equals 0.088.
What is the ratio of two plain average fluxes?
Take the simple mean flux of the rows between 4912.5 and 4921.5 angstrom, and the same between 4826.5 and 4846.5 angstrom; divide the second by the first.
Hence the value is 1.02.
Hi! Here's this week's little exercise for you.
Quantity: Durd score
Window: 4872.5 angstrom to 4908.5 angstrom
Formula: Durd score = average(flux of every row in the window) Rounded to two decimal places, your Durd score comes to 2.05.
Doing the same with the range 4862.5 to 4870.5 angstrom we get 1.74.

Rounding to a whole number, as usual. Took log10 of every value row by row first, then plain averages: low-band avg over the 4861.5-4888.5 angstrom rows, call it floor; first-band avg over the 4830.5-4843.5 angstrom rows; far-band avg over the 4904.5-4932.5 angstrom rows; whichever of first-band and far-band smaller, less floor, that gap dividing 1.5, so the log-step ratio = 30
